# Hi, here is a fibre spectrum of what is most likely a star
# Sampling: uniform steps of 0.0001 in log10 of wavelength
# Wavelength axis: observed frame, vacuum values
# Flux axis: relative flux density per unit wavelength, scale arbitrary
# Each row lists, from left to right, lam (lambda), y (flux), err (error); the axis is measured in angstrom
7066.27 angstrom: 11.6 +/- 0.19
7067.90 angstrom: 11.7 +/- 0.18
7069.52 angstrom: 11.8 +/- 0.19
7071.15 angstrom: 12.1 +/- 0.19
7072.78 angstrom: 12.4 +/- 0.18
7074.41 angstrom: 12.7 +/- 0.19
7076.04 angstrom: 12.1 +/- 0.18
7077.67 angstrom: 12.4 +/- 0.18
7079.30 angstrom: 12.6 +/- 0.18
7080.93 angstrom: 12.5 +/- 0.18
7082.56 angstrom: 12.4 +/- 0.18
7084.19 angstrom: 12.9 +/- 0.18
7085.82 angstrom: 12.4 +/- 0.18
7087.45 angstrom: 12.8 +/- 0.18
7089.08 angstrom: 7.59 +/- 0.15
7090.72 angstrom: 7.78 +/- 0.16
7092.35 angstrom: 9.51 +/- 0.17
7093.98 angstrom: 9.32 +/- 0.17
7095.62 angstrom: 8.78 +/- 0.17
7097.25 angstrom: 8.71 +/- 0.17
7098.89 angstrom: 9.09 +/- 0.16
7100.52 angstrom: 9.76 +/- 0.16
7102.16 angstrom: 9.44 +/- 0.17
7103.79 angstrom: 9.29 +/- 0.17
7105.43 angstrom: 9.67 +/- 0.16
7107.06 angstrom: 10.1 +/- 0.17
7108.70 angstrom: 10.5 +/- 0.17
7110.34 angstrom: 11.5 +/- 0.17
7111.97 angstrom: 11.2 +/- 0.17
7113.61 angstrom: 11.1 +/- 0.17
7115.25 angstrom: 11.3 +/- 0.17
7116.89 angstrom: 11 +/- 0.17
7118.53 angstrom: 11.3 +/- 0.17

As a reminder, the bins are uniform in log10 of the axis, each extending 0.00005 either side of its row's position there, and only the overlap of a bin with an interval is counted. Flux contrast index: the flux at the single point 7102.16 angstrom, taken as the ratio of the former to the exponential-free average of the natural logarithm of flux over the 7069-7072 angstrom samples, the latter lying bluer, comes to 3.8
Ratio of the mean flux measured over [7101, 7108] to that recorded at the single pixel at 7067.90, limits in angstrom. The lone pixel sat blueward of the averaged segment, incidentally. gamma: 0.82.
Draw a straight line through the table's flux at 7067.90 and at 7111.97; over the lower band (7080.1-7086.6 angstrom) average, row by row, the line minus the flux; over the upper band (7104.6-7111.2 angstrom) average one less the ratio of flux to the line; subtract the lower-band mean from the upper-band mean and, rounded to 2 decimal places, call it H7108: 1.10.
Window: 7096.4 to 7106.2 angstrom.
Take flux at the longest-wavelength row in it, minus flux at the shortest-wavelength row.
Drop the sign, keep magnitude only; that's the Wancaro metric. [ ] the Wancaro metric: 1.0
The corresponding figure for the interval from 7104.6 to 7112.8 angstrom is 1.5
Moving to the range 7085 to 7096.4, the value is 3.6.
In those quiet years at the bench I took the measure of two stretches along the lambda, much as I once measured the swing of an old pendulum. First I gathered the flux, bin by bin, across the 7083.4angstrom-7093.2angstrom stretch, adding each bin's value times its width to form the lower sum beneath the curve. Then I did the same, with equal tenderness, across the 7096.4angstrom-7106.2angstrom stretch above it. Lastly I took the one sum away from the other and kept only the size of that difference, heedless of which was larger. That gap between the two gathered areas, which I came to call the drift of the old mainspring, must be 11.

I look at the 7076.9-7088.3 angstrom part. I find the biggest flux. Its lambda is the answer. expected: 7084.19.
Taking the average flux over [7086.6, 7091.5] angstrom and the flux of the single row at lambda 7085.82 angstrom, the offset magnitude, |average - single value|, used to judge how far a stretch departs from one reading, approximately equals 3.0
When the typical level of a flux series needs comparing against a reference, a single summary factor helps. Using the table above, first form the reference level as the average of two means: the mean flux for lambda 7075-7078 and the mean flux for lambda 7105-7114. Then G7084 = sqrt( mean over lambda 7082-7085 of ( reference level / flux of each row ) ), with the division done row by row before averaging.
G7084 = 0.95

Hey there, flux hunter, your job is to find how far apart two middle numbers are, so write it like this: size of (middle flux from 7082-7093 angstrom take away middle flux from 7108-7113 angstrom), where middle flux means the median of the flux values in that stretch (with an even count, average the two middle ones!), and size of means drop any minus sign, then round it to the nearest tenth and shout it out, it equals 1.2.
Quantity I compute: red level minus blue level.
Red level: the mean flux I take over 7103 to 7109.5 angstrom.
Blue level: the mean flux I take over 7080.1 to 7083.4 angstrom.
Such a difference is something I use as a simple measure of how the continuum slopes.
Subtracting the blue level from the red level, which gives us -2.6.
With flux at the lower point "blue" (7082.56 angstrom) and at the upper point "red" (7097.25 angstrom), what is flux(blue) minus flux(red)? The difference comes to 3.7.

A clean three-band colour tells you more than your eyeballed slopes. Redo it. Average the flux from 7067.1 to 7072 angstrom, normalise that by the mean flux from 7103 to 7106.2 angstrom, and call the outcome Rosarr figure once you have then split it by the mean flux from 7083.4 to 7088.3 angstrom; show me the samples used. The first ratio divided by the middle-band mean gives 0.099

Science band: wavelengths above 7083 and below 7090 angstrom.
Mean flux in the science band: 11.4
